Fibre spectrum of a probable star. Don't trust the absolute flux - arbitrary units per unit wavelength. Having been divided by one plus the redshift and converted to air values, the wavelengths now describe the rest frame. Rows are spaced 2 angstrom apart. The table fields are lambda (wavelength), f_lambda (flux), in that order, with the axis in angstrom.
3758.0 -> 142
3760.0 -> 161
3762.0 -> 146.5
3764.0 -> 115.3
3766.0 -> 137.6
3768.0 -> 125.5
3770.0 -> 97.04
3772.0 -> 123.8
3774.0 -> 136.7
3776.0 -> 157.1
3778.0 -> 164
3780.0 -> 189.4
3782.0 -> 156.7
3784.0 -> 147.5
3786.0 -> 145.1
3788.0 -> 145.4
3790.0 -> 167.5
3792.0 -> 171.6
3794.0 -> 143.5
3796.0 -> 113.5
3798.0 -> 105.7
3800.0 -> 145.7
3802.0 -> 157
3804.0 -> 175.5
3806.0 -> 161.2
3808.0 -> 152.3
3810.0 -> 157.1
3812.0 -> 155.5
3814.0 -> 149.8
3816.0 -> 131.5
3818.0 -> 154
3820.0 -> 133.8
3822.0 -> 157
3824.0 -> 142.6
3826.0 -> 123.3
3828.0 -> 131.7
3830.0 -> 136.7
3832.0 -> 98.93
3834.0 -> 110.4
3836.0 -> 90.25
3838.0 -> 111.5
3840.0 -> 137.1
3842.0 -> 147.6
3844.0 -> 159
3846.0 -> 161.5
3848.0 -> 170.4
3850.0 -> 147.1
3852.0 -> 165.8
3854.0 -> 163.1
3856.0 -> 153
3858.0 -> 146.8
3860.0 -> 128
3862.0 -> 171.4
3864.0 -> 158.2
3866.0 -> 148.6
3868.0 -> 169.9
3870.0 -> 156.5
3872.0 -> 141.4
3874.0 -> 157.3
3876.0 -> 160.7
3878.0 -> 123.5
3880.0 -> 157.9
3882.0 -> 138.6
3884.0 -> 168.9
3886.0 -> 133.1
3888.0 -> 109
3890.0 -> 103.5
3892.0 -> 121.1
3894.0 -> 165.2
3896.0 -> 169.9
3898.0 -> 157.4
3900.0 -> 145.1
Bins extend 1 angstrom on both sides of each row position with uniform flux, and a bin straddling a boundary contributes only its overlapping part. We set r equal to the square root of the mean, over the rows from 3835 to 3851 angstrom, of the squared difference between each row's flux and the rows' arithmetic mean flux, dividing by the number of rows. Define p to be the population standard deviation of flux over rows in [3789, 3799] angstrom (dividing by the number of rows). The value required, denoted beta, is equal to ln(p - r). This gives 0.5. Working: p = 27.0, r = 25.4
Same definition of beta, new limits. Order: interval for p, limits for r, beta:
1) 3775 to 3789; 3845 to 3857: 1.9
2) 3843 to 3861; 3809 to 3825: 0.9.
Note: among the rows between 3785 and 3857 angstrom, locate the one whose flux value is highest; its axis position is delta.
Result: 3804.0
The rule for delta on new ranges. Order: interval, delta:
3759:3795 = 3780.0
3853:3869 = 3862.0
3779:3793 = 3780.0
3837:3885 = 3862.0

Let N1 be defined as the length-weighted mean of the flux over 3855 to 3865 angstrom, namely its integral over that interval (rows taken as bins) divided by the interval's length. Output 151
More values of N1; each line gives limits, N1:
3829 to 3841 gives 114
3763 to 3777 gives 128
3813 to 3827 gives 142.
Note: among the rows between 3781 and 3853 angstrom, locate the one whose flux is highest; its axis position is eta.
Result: 3804.0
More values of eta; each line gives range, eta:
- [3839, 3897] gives 3862.0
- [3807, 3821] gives 3810.0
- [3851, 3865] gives 3862.0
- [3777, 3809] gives 3780.0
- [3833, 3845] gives 3844.0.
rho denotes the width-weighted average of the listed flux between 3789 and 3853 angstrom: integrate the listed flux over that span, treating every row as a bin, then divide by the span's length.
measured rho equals 143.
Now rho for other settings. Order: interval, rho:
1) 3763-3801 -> 142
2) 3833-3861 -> 142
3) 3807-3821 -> 148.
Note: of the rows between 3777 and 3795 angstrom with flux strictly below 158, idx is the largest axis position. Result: 3794.0 angstrom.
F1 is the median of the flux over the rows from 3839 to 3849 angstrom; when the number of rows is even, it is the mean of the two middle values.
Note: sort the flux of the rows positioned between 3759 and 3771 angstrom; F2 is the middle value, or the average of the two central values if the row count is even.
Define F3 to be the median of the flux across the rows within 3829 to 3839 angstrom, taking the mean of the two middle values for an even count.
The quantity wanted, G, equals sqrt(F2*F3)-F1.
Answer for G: -38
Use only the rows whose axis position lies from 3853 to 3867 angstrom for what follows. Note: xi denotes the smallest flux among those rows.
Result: 128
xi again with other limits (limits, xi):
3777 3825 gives 105.7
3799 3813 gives 145.7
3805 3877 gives 90.25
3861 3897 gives 103.5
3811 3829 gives 123.3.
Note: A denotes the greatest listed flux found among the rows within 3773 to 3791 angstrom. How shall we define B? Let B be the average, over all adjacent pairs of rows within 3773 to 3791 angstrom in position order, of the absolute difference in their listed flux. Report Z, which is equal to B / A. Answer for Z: 0.08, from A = 189.4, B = 15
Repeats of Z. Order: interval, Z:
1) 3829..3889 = 0.11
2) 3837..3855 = 0.08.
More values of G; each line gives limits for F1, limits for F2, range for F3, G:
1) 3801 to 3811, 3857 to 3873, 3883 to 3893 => -21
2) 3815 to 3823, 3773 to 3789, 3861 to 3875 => 11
